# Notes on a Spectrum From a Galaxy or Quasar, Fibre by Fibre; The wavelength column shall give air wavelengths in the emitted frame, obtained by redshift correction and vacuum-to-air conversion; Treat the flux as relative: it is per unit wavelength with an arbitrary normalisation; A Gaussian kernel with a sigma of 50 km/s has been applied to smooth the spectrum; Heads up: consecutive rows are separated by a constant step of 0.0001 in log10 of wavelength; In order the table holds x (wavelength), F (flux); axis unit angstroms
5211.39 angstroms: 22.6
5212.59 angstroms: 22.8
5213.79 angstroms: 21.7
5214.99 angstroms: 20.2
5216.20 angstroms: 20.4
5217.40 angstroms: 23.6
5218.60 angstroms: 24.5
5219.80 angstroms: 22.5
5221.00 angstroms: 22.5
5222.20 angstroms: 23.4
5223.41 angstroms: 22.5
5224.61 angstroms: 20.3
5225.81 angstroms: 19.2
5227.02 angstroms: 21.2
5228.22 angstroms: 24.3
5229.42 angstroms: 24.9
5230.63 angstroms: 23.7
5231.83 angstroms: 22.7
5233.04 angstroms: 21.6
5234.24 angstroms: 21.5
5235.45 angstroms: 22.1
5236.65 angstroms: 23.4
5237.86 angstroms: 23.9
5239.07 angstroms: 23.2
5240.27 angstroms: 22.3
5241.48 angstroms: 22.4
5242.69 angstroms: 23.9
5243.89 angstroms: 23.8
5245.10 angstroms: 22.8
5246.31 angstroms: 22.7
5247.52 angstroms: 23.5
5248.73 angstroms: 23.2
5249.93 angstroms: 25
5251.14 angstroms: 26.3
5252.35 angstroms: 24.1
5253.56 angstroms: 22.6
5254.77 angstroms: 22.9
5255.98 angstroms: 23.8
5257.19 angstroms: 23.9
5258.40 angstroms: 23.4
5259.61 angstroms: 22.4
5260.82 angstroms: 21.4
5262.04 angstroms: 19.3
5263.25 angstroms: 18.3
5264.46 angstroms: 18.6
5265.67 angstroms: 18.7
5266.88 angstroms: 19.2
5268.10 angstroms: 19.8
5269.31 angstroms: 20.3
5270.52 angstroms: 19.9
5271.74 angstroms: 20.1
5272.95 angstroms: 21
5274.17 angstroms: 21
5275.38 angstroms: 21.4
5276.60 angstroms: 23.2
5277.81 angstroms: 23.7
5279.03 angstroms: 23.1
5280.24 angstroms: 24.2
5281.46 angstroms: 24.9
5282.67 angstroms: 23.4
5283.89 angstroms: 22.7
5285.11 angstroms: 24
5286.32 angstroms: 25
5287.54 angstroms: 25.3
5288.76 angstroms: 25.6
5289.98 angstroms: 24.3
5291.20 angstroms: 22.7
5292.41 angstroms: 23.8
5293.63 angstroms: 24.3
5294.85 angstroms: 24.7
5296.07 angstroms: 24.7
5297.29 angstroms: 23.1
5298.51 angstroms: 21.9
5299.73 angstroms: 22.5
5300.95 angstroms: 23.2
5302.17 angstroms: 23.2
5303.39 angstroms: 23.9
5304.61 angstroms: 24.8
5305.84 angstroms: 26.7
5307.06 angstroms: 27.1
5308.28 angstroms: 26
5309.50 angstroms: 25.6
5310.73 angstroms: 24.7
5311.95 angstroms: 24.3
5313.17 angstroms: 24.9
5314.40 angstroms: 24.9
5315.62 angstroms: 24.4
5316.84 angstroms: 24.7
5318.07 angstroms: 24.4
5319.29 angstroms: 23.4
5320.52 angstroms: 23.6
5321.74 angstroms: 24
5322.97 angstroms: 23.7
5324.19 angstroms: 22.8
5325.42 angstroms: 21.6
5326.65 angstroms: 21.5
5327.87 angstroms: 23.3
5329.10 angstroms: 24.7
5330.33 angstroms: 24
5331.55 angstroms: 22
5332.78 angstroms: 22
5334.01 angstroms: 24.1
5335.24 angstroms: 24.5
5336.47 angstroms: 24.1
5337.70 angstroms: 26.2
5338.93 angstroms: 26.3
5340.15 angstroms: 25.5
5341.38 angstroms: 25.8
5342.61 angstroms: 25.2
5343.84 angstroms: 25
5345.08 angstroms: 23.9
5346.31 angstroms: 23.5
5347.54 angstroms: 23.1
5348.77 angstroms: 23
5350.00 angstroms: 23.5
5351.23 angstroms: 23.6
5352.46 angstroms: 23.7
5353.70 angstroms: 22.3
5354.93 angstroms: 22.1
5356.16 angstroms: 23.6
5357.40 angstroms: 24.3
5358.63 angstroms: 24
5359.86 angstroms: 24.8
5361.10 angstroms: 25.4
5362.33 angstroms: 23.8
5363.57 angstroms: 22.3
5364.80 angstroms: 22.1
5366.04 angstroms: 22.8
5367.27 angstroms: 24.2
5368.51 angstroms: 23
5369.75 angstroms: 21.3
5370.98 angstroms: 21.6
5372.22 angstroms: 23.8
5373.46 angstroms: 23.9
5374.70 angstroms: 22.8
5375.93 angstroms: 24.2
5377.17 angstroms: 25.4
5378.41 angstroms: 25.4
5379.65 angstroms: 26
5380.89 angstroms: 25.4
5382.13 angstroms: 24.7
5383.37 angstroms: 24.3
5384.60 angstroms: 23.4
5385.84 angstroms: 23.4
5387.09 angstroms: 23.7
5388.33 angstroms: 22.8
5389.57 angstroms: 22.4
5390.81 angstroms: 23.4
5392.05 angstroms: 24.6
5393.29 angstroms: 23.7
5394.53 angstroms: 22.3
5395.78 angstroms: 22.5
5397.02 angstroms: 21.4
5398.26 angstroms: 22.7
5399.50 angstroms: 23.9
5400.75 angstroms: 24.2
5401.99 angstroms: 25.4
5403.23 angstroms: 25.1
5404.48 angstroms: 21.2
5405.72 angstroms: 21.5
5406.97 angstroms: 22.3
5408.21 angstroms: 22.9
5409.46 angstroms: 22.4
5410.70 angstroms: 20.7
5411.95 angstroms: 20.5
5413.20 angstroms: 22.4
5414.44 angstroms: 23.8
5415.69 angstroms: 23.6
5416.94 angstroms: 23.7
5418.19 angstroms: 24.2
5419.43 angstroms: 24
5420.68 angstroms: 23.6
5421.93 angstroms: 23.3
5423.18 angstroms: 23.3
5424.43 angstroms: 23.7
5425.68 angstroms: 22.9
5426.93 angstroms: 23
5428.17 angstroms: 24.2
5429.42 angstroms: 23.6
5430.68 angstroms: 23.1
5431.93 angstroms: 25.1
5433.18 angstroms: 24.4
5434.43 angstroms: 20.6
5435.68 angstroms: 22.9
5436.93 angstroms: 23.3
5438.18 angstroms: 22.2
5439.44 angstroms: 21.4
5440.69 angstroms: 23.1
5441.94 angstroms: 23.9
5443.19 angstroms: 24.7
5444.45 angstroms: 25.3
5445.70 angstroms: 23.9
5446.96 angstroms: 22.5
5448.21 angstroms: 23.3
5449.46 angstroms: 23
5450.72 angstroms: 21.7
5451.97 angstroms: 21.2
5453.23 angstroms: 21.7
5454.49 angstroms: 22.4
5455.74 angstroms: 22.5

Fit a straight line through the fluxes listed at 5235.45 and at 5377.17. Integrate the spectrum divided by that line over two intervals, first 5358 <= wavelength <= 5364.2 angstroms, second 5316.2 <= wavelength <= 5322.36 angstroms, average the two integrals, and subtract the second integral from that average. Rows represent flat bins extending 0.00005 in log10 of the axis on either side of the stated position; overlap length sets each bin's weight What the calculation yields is -0.09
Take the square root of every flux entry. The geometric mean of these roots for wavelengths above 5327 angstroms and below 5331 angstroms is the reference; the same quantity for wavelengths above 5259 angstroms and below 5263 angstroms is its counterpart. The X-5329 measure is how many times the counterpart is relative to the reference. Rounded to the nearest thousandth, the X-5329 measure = 0.935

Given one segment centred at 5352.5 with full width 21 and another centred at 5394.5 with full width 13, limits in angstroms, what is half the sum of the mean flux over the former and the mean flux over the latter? 23.4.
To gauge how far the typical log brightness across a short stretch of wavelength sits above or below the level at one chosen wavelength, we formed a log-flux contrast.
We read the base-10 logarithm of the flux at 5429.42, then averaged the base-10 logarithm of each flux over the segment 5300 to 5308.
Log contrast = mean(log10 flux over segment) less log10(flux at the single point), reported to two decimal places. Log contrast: 0.02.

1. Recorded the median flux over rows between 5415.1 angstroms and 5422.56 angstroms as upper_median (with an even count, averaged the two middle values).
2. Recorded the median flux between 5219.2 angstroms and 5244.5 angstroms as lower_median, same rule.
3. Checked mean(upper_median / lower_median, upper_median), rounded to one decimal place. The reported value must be 12.4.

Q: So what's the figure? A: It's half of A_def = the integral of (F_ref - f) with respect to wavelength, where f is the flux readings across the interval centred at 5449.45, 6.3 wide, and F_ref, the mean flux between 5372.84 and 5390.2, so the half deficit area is 5.6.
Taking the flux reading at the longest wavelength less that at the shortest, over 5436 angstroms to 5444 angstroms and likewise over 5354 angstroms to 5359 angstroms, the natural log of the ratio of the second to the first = 0.3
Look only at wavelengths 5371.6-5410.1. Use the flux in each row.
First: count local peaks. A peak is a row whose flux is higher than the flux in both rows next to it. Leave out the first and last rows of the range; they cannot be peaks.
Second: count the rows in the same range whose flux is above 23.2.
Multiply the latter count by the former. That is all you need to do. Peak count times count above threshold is 133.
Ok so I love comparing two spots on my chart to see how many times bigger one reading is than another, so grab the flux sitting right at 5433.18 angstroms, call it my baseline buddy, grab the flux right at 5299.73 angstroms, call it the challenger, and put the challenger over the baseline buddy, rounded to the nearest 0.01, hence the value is 0.92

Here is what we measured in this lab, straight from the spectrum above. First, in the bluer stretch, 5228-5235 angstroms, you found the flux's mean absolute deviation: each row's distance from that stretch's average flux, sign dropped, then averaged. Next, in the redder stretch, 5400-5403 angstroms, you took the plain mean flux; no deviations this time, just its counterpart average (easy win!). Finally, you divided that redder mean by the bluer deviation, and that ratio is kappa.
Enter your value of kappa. 21.0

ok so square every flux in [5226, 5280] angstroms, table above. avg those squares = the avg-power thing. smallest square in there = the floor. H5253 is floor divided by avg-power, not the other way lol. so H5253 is 0.670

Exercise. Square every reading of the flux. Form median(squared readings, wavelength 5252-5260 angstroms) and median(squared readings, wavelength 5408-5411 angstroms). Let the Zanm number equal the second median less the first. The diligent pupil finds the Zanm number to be -46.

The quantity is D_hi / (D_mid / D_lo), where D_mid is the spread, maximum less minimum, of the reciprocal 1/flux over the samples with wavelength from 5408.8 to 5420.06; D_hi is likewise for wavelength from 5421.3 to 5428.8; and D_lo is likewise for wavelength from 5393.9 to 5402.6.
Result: 0.0023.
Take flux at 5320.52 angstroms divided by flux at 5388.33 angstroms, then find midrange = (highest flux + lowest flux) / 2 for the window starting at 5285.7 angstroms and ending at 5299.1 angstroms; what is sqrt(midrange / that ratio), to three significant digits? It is 4.79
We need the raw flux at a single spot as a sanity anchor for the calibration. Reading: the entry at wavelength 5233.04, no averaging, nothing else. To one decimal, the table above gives 21.6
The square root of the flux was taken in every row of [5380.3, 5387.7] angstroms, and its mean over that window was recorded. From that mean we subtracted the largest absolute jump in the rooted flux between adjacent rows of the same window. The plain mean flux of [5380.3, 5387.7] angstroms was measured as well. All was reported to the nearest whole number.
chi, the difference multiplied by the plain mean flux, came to 116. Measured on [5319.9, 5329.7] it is 107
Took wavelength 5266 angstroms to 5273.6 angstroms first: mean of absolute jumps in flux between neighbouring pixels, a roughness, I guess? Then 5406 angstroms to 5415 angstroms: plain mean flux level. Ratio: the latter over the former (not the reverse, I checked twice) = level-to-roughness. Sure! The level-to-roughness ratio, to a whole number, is 43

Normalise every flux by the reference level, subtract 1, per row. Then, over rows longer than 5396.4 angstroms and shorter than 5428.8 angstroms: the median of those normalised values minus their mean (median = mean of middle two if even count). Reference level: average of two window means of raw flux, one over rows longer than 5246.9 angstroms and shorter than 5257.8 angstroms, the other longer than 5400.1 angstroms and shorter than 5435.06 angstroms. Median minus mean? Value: 0.010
